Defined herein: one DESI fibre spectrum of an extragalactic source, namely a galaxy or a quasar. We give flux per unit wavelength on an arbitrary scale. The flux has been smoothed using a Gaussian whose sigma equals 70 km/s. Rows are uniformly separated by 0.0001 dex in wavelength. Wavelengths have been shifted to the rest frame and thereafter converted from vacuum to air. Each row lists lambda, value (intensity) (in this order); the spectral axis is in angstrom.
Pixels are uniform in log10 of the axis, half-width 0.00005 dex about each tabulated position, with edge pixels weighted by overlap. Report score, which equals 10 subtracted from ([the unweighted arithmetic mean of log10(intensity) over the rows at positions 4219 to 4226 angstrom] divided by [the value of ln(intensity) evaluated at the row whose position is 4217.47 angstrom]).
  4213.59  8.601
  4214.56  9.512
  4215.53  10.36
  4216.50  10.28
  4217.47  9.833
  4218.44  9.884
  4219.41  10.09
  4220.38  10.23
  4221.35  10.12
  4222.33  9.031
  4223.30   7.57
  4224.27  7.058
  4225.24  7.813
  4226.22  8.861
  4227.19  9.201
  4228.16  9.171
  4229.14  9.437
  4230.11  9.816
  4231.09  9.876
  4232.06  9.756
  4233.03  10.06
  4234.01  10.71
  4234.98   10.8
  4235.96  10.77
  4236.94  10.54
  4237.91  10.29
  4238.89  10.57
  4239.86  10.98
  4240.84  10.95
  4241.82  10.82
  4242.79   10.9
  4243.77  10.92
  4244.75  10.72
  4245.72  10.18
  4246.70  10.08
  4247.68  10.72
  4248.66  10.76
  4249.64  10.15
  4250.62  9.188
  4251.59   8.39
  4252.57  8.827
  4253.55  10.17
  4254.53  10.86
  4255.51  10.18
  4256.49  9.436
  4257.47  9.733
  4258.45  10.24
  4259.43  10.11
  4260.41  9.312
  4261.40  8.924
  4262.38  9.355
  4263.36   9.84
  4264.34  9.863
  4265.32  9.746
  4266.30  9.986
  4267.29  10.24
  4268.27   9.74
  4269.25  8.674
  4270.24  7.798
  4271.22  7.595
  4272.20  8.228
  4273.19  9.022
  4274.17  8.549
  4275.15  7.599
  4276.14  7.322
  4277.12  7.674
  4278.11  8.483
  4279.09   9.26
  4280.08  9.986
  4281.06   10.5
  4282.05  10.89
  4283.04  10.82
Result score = -9.59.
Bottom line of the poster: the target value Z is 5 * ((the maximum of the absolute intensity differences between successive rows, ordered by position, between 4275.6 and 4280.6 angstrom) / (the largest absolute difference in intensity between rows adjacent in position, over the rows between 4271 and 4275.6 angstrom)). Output 4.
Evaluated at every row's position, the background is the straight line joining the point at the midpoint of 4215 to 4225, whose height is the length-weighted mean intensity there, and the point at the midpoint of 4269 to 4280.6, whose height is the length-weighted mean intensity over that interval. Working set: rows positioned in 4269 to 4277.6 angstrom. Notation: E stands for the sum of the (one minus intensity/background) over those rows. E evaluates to 0.4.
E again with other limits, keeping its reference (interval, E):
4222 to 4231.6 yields 0.5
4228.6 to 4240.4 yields -1.5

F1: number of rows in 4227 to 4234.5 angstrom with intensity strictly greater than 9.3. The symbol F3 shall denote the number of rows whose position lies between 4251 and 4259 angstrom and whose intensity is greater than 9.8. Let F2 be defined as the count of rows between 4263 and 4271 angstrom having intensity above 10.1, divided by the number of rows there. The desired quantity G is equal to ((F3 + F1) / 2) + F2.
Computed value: 5.1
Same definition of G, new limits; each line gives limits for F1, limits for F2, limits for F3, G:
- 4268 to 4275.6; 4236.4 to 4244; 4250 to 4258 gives 3.0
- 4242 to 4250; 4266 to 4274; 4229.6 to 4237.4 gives 7.6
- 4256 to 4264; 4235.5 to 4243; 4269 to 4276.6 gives 4.5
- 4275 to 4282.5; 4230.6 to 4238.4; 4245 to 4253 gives 4.6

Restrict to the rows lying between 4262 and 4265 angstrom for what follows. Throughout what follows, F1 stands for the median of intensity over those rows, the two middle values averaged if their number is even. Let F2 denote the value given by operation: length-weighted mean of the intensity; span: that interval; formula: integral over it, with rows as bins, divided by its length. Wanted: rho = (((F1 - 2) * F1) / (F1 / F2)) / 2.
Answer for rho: 38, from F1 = 9.8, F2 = 9.7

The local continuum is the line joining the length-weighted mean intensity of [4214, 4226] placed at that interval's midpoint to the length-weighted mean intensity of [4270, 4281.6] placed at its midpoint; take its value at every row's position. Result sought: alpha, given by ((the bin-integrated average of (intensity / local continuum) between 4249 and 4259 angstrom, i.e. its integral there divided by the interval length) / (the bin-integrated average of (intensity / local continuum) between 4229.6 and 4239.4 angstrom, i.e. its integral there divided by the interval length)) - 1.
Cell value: -0.03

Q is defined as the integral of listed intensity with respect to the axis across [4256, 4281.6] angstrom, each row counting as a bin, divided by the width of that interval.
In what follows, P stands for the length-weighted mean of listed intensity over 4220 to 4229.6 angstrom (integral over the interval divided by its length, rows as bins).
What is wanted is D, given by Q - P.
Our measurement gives 0.3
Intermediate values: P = 8.8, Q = 9.1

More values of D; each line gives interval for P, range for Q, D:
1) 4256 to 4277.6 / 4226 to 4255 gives 1.1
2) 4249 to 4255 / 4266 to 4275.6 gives -0.9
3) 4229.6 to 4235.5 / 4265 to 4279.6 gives -1.5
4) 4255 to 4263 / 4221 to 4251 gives 0.3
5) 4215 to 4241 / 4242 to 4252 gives 0.5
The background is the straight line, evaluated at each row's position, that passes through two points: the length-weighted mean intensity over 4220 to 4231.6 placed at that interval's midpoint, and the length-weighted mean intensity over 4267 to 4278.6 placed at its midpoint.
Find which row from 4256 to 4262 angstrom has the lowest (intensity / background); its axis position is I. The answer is 4261.40 angstrom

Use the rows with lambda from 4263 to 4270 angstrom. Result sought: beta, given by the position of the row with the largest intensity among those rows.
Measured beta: 4267.29 angstrom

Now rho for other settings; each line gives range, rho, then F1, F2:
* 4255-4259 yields 39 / 10.0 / 9.9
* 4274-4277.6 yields 22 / 7.6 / 7.7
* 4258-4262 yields 37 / 9.7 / 9.6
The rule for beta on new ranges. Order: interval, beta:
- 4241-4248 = 4243.77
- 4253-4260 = 4254.53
